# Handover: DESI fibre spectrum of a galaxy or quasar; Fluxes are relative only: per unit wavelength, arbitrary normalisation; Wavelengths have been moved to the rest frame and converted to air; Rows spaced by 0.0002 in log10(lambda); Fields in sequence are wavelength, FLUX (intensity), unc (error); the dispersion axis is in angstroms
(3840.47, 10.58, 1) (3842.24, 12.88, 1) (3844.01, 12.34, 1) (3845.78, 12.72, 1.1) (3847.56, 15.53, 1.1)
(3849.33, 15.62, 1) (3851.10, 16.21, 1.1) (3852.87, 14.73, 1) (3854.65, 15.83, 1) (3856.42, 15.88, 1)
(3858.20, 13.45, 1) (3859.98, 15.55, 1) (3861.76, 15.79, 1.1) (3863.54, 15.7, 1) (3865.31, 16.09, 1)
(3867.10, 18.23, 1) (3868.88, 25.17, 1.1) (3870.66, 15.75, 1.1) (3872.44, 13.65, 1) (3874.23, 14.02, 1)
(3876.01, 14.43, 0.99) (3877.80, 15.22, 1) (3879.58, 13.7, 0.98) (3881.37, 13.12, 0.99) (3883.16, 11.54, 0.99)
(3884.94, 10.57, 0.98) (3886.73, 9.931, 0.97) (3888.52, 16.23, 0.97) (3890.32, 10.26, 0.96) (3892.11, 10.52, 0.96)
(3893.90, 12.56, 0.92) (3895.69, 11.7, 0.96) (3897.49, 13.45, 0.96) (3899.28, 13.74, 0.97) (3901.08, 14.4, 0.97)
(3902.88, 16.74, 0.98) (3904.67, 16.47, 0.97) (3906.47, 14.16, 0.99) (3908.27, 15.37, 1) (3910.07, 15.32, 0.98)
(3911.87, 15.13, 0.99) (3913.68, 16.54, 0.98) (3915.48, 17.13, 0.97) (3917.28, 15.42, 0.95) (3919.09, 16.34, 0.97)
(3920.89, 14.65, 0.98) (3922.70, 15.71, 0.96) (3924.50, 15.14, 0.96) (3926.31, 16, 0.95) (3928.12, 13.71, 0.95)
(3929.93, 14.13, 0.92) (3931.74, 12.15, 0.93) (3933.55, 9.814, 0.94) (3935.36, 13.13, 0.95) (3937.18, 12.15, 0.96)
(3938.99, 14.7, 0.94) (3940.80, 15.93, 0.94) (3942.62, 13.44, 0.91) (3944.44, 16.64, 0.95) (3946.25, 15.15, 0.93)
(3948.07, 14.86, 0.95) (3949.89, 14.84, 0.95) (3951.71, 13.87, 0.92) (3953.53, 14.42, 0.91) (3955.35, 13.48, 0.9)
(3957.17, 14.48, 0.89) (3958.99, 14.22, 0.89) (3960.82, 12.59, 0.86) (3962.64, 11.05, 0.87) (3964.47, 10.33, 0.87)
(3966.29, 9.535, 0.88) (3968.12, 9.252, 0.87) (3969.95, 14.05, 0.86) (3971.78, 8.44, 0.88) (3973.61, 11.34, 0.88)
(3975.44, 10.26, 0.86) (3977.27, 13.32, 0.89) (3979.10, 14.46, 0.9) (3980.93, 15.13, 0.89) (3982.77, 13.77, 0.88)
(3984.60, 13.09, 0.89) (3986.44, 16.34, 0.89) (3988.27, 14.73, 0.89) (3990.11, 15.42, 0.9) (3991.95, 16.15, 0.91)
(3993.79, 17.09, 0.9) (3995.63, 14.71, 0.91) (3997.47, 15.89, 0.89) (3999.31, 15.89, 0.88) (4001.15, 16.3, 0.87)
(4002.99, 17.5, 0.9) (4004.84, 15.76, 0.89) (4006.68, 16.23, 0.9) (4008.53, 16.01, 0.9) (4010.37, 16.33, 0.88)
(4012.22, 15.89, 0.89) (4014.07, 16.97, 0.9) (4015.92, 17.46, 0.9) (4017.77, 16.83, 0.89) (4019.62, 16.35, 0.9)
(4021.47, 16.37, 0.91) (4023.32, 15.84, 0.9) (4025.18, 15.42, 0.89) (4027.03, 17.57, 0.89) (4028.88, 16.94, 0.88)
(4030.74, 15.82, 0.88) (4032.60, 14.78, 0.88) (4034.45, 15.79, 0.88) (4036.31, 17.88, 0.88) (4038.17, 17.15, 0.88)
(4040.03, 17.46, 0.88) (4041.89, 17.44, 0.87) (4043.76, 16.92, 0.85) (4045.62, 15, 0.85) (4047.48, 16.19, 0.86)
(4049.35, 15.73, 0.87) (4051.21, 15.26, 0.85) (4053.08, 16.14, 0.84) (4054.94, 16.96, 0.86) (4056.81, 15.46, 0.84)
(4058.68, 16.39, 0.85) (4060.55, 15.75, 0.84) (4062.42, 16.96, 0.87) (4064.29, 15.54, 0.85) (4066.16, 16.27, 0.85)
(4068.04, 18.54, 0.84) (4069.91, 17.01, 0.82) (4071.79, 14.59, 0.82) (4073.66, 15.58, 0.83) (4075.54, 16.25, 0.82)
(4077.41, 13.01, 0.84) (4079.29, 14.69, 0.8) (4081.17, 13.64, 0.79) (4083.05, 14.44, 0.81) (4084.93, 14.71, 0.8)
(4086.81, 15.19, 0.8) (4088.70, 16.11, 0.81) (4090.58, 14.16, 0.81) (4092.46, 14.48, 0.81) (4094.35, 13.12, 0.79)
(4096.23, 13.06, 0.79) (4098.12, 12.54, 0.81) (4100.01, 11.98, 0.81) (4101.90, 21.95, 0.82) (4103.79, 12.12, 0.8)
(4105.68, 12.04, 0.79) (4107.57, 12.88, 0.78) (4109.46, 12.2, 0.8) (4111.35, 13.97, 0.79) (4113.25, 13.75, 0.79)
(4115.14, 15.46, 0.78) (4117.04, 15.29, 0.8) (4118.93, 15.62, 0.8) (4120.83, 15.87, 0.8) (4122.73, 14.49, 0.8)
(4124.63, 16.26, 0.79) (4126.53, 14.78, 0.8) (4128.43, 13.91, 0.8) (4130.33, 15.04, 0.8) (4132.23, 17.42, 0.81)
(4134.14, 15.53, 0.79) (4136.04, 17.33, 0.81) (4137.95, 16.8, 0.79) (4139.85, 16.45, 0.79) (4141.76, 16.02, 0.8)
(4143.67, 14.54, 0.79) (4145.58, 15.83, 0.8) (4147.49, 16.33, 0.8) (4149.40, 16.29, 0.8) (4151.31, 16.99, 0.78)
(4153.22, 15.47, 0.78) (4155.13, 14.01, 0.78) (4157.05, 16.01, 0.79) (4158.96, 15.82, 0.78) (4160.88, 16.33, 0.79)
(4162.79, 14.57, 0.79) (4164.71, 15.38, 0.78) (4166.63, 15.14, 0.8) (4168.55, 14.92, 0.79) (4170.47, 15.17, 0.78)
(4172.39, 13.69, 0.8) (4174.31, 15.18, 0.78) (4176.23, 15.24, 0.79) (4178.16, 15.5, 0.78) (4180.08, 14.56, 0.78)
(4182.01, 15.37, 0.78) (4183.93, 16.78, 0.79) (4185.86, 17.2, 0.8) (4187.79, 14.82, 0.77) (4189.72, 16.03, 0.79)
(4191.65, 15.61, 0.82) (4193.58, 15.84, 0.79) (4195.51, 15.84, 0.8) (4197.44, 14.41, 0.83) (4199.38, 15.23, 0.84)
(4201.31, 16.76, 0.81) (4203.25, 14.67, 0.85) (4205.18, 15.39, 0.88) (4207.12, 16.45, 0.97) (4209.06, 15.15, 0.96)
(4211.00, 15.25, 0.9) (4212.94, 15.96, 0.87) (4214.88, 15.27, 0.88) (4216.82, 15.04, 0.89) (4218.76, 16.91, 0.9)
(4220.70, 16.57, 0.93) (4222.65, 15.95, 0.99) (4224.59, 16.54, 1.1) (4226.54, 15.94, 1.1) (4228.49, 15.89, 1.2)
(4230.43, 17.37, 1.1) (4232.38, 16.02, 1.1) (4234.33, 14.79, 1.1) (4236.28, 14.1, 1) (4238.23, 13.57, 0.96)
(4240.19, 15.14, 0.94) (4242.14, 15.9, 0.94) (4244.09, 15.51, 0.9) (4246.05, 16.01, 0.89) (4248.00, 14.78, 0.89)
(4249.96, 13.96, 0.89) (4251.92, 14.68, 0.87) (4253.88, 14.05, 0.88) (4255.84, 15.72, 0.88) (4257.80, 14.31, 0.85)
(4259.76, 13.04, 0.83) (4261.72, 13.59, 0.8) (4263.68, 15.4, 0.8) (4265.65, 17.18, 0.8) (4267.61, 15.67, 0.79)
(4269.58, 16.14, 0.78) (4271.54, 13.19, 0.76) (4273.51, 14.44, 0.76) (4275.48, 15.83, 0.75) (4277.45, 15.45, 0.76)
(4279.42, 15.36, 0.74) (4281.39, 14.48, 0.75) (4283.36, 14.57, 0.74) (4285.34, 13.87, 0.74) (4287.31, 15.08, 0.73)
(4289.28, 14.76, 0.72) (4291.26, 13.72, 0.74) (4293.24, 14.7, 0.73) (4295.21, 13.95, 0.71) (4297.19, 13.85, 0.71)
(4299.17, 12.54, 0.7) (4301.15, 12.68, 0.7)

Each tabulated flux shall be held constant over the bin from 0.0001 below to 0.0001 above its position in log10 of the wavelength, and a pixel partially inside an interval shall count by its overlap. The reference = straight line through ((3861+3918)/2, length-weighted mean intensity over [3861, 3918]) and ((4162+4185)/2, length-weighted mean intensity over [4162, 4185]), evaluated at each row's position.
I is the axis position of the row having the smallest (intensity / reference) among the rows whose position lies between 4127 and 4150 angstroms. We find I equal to 4128.43 angstroms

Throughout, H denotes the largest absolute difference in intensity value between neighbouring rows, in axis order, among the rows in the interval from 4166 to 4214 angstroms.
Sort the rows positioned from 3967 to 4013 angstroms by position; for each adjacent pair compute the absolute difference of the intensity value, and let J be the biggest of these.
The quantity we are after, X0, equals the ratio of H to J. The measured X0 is 0.4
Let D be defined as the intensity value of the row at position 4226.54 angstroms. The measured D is 15.94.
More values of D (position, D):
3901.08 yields 14.4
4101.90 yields 21.95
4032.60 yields 14.78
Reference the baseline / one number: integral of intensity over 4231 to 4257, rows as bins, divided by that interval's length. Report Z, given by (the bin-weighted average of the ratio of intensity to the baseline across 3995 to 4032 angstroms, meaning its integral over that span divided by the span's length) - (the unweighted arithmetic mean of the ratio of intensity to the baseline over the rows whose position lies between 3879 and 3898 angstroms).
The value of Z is 0.28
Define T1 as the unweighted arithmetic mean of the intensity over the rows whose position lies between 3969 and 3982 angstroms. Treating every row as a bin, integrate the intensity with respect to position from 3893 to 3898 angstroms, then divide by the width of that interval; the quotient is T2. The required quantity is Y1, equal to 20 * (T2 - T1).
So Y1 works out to 1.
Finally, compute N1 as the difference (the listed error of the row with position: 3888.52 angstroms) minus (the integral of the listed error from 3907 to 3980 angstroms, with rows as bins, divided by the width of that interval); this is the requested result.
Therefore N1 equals 0.04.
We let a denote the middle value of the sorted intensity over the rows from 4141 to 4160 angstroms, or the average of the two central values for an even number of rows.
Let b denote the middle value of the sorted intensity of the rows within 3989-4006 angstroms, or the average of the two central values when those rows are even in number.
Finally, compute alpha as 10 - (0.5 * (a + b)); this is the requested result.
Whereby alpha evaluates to -5.9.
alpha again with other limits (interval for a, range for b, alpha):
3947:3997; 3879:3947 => -4.2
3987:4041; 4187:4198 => -6.0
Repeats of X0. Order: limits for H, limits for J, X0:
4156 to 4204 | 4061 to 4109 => 0.2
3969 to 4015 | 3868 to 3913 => 0.6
